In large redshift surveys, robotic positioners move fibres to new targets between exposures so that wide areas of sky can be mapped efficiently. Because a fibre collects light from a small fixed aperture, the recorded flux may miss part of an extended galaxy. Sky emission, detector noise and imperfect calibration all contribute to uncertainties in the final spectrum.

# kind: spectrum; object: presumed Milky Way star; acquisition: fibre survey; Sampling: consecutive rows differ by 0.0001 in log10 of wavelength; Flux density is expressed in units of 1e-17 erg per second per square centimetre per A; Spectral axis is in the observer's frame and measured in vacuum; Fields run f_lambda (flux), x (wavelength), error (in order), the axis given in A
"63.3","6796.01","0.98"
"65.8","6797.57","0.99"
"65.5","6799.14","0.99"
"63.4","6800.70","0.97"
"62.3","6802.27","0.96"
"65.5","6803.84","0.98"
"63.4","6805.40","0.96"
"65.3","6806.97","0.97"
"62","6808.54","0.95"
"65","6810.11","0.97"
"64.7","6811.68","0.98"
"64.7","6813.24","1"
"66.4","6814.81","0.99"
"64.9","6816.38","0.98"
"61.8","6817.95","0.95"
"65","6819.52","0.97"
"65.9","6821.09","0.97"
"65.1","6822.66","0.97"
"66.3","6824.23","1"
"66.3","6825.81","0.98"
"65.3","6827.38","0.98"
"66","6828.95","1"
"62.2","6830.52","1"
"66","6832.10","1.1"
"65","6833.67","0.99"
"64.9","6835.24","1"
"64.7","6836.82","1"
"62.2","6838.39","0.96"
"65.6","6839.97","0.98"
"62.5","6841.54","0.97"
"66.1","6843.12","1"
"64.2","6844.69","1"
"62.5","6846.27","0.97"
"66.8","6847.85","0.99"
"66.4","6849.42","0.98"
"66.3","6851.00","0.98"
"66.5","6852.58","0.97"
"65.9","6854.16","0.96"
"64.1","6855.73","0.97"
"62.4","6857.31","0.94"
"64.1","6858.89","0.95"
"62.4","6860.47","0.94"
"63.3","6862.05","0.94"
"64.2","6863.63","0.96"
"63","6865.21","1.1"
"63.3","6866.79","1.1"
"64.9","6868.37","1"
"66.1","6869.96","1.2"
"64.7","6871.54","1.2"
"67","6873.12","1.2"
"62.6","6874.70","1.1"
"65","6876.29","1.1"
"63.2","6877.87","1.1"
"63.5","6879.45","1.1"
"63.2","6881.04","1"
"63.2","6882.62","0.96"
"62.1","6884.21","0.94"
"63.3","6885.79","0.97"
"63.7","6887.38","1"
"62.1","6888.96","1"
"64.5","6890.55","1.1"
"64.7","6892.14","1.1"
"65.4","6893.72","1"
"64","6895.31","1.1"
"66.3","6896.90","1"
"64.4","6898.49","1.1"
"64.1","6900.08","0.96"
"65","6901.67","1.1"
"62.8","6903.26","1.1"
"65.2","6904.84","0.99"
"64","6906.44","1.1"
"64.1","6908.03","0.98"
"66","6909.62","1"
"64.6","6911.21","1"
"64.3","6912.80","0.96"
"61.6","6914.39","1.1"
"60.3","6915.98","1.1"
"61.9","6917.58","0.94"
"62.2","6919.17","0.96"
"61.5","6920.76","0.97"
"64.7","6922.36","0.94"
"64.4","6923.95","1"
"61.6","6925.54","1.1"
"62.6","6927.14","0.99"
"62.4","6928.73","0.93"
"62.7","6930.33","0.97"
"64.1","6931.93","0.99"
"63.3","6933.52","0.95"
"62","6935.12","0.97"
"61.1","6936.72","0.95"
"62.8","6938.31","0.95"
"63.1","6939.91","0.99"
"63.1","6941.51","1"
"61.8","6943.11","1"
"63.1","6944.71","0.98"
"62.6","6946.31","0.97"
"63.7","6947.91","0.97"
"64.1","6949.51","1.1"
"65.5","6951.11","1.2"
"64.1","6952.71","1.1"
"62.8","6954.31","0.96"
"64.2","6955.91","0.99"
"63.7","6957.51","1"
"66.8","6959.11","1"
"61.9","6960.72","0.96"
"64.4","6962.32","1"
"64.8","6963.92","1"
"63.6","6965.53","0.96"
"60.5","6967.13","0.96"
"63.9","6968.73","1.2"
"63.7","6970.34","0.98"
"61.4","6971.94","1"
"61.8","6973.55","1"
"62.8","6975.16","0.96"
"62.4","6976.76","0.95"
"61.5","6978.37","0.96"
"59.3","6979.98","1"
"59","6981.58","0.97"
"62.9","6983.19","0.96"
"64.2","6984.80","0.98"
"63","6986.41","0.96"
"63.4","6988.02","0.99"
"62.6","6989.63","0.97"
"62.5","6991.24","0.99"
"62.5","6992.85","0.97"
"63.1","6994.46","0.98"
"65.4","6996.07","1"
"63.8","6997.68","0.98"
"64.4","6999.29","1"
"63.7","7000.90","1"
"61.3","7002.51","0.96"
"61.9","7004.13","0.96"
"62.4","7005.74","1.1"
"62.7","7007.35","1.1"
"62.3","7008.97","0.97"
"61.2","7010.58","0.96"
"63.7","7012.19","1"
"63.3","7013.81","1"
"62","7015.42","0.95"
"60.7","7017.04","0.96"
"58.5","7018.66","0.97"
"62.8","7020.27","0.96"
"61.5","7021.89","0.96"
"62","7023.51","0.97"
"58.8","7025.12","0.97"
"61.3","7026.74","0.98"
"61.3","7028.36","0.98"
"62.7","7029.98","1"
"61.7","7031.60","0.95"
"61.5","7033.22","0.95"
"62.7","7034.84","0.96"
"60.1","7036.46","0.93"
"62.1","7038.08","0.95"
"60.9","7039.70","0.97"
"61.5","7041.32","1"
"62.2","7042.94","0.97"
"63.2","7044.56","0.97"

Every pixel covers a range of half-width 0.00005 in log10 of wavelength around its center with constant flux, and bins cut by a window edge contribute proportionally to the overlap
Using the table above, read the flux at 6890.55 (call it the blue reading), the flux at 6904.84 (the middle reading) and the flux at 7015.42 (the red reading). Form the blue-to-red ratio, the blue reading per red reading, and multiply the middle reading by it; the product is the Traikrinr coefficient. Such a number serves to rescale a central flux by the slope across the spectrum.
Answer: 68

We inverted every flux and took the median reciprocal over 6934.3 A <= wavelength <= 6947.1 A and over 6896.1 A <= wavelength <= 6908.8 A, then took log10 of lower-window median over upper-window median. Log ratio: -0.011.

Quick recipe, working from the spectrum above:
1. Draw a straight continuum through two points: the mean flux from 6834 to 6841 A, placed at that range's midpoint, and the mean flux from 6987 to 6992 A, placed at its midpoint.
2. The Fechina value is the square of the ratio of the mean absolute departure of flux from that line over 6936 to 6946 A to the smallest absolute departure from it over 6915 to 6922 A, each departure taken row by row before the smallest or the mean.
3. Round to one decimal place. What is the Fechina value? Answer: 0.4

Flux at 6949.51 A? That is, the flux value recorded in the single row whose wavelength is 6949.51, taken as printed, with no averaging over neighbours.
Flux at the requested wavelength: 64.1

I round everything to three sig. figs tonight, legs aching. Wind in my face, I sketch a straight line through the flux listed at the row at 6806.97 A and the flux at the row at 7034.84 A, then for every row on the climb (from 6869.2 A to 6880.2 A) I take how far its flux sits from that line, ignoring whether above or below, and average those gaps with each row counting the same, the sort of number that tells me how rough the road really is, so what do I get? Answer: 1.26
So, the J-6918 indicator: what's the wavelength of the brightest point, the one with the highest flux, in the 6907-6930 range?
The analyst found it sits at 6909.62 A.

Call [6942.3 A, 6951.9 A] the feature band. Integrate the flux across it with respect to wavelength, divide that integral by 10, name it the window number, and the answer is 61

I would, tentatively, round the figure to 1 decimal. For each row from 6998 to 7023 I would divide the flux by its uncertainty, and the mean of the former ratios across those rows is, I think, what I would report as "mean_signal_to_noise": 62.9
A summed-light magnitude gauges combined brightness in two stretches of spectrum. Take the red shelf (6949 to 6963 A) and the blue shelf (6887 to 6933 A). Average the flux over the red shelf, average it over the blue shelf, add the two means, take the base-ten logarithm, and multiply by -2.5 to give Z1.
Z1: -5.27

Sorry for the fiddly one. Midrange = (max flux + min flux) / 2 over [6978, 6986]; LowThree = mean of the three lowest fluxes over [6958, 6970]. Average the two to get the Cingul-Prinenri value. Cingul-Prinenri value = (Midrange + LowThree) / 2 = 61.8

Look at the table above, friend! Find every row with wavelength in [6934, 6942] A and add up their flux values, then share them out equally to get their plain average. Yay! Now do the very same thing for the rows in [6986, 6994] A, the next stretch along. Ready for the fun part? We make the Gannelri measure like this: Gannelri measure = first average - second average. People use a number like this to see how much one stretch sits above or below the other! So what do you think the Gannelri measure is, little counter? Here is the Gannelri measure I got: -0.4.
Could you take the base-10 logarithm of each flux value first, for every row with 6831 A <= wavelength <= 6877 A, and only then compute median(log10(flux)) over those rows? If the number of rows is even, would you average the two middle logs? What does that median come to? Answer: 1.81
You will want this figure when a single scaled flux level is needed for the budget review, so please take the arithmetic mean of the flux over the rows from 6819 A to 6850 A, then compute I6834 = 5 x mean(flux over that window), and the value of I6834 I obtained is 325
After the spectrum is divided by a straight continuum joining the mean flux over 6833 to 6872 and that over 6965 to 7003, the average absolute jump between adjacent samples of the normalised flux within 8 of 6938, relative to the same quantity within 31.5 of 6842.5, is 0.65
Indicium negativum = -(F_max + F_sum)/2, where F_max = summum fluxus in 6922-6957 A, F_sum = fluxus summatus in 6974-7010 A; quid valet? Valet -721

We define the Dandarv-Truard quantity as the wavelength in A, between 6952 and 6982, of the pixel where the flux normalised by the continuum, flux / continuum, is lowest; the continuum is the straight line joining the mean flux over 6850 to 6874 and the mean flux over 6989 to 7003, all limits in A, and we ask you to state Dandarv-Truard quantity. 6981.58 A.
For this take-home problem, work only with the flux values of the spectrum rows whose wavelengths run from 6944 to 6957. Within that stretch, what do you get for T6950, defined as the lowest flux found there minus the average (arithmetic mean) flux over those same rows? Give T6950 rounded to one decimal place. -1.2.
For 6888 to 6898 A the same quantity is -2.4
